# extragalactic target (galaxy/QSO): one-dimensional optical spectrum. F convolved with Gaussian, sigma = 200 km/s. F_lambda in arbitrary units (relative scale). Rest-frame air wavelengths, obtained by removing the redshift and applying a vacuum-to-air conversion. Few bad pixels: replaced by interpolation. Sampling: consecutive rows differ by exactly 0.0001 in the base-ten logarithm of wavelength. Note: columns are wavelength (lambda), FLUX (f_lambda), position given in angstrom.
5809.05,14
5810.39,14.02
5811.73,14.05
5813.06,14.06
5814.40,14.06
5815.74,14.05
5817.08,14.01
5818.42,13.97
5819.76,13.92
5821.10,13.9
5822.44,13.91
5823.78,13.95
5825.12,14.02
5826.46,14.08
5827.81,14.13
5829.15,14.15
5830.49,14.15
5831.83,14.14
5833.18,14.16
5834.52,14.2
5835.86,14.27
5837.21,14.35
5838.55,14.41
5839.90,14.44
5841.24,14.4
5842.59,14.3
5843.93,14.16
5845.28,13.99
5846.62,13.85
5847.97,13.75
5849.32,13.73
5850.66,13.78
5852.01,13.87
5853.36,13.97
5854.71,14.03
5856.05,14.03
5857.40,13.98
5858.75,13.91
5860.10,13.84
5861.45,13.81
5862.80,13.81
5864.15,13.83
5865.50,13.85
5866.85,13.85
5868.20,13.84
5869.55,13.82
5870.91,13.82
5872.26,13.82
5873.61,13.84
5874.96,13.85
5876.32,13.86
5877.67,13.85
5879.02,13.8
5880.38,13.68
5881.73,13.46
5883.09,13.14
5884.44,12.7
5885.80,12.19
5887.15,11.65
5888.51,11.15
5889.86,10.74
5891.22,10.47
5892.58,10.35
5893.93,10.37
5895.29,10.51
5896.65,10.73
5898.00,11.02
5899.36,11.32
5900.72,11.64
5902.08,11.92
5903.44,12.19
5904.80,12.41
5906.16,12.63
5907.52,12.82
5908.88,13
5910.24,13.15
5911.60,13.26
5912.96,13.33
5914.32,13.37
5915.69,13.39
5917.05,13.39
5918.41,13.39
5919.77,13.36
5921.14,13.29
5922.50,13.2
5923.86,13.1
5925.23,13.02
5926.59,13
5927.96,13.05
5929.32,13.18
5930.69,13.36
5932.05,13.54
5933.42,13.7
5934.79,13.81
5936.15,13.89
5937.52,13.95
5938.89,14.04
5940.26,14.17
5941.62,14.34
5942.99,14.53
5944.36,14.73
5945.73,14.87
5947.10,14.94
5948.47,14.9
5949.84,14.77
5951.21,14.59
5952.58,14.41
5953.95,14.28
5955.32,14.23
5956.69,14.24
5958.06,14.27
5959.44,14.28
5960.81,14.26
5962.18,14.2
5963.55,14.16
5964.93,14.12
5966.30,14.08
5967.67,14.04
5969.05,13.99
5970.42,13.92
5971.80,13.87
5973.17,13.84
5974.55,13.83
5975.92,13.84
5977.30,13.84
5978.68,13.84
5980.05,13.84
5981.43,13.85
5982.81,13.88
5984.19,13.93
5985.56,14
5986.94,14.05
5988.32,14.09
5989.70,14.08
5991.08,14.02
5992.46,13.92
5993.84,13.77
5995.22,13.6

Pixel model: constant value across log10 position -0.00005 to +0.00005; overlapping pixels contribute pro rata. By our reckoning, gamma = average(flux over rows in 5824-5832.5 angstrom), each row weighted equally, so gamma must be 14.1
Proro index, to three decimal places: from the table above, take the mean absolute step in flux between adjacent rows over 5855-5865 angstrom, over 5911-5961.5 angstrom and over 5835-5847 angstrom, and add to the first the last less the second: 0.045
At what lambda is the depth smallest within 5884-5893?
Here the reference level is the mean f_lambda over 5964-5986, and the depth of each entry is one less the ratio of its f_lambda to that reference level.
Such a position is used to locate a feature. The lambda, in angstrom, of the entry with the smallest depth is 5884.44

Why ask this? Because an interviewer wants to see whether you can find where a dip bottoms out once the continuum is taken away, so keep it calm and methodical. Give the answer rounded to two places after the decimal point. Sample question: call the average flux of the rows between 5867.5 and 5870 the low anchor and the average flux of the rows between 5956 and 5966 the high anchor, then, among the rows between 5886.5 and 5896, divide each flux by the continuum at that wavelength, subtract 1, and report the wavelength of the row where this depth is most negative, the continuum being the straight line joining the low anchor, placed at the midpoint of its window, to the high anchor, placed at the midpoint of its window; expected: 5892.58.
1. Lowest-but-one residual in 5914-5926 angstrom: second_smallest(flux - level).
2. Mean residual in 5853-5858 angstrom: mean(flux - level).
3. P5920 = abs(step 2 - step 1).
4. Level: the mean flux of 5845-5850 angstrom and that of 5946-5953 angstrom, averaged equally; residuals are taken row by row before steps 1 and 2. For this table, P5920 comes 0.9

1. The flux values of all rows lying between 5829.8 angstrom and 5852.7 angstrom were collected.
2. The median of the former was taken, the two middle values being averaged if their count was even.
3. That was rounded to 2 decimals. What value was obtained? 14.16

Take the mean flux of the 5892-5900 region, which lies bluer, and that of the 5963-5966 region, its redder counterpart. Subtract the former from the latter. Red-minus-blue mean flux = 3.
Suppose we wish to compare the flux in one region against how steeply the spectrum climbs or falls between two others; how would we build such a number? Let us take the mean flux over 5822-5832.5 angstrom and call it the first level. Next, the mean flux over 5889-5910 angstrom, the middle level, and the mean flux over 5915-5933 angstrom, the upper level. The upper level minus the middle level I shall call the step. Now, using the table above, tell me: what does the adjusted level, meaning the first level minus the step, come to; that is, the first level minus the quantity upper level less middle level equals 12.3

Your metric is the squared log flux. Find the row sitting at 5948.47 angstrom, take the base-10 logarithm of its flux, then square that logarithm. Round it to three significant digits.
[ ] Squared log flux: 1.38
